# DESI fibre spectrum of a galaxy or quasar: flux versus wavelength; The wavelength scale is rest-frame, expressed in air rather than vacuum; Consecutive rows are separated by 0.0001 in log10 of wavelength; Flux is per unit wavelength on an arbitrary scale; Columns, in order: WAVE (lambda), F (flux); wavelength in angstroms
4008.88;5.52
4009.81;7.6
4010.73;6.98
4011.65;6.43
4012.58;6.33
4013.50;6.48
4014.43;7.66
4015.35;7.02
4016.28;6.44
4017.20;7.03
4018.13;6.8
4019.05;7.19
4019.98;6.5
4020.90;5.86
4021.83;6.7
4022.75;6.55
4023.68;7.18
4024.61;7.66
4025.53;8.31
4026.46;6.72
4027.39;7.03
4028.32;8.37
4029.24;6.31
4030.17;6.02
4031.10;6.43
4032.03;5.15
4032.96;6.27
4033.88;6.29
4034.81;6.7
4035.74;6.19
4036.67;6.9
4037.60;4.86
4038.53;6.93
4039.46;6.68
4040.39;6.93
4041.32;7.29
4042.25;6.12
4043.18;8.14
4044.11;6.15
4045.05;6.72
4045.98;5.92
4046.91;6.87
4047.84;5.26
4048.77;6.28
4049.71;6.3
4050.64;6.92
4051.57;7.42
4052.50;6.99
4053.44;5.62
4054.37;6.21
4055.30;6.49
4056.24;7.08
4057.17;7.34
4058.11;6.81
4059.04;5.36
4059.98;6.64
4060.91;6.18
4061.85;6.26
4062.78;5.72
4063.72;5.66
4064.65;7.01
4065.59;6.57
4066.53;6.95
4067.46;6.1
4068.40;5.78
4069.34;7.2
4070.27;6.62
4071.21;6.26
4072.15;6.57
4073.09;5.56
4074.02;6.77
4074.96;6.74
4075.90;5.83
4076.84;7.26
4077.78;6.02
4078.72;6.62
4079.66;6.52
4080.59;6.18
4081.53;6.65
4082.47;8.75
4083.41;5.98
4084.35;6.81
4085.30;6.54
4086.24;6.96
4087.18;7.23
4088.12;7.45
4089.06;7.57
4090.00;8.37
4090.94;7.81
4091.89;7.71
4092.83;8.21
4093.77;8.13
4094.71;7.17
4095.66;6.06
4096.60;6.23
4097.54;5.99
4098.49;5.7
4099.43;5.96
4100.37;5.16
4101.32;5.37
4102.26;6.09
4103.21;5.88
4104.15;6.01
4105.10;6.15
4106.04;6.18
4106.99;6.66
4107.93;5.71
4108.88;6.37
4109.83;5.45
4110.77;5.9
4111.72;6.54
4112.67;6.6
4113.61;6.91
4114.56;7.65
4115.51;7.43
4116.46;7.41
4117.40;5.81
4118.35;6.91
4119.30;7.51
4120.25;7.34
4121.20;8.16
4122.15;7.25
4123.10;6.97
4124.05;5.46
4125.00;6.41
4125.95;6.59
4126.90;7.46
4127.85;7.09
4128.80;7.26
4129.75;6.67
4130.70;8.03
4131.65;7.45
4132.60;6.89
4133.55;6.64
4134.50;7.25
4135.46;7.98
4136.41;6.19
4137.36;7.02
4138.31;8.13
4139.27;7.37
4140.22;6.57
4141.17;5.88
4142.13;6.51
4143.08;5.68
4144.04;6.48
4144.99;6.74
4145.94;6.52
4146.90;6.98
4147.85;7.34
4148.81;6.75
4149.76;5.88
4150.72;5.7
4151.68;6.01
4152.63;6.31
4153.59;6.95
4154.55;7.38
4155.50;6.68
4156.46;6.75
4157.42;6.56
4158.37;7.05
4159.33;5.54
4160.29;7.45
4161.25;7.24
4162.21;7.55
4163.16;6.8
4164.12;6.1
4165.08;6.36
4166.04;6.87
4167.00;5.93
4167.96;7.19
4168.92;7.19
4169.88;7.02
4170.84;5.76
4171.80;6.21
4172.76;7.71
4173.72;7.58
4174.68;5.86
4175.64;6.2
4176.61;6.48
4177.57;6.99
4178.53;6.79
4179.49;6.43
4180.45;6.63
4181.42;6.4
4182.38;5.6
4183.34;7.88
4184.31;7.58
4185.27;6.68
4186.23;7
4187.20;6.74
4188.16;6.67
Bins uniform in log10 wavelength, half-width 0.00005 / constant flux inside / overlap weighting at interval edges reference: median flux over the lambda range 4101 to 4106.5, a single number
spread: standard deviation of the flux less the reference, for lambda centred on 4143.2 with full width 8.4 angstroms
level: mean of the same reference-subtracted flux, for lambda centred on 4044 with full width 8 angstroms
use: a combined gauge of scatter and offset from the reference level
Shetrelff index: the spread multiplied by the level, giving 0.3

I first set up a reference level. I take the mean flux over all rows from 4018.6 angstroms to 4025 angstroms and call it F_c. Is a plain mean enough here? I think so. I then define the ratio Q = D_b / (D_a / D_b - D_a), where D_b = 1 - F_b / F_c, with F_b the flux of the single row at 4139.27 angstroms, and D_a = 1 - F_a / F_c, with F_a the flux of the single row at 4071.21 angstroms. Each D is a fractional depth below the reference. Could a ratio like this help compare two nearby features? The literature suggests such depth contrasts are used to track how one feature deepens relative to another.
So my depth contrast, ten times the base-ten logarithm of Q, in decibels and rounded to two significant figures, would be -11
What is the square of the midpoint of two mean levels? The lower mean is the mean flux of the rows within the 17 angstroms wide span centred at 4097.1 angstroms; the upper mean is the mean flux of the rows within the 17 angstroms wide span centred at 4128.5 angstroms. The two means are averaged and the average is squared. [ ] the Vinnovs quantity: 47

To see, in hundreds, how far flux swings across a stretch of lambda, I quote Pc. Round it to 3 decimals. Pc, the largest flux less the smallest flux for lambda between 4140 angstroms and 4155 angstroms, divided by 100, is 0.017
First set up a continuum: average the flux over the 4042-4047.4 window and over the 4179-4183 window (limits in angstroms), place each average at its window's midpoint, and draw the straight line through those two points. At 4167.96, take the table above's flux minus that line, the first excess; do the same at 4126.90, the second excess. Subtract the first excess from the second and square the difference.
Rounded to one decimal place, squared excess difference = 0.0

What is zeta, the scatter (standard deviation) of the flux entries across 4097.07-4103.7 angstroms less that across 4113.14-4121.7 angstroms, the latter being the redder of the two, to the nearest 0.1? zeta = -0.3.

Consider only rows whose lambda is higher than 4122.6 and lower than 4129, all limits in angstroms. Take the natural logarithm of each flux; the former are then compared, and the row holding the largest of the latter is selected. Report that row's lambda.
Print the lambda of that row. 4126.90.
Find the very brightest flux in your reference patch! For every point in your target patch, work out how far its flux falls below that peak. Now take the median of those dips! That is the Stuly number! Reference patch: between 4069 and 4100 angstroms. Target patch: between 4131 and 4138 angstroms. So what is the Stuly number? 1.7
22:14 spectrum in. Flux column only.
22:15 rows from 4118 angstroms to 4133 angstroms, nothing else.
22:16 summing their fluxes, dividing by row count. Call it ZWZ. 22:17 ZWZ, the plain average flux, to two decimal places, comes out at 7.09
